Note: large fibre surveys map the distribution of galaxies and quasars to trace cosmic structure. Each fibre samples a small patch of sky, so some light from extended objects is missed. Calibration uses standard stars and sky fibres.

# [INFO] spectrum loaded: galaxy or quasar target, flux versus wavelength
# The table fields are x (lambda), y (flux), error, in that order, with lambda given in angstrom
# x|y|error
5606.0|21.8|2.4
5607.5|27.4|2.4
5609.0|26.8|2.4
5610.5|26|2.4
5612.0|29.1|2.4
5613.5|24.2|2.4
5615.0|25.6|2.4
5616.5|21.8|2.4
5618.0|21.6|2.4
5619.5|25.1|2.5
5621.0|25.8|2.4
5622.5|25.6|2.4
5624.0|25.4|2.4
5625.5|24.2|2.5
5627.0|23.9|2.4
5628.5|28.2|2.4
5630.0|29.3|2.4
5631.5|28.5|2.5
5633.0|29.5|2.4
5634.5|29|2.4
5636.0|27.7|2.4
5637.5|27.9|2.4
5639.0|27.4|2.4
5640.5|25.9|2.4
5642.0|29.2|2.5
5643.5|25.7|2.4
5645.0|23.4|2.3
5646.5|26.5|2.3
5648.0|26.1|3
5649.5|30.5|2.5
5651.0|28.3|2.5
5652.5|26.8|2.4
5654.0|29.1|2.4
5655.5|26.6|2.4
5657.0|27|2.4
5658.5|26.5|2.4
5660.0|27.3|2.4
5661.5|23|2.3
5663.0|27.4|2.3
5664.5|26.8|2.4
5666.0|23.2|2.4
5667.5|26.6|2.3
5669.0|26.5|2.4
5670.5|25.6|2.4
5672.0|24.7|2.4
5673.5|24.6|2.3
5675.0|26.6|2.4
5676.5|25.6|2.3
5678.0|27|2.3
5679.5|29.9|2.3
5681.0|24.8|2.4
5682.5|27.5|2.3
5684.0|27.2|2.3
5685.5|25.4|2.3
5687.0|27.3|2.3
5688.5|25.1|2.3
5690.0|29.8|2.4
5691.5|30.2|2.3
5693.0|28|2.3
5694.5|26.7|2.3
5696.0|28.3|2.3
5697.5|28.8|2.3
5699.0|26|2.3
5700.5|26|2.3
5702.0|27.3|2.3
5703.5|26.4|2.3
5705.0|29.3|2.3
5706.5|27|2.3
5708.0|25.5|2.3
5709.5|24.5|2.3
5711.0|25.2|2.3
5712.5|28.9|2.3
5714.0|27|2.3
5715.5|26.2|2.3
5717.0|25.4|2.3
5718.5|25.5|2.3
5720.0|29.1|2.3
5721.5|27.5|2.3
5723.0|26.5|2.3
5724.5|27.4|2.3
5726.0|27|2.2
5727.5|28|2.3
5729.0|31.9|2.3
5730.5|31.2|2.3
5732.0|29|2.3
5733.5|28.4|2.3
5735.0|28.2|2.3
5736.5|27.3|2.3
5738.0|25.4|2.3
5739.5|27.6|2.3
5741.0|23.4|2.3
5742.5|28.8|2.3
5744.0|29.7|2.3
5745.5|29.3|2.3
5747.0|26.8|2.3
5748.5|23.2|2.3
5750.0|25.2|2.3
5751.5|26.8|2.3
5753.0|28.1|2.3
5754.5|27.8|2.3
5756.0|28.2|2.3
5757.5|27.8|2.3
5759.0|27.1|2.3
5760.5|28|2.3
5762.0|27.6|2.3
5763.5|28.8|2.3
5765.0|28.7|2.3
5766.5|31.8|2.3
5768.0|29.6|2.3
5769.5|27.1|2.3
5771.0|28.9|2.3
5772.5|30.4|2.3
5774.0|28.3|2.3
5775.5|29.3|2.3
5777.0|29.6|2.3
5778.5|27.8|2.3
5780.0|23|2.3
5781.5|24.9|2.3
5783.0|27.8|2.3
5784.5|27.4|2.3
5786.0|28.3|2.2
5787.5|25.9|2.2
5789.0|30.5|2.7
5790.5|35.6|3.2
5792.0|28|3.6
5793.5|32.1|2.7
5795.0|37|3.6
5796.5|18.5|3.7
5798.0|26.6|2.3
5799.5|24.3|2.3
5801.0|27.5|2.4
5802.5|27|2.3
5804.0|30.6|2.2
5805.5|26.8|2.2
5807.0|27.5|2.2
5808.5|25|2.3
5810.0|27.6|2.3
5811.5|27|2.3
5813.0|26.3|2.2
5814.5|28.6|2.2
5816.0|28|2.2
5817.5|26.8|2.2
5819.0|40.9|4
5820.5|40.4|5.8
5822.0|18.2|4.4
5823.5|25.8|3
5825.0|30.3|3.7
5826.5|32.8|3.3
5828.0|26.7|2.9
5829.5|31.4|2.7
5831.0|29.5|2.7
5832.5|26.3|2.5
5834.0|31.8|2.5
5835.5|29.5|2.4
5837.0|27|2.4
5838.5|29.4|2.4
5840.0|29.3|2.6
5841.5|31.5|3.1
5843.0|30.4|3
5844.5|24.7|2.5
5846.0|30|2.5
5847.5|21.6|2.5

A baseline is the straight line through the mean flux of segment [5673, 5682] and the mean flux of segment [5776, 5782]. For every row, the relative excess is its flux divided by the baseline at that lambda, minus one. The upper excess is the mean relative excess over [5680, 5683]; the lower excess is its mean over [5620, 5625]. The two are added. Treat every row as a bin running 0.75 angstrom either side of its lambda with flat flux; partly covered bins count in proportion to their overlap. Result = -0.04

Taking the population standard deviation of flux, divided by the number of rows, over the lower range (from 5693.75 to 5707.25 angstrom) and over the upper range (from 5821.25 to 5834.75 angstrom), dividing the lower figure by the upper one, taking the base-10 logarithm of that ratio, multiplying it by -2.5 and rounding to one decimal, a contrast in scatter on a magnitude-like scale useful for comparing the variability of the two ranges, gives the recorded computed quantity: 1.4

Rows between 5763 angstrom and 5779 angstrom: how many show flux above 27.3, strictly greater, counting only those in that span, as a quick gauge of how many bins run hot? 10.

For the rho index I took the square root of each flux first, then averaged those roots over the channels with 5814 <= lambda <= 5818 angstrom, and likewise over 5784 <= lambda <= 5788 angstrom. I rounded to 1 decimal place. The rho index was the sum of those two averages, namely 10.5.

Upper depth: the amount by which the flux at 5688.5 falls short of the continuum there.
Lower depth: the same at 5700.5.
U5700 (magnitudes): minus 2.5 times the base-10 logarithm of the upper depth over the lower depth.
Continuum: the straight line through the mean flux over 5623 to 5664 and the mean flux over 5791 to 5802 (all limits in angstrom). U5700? -0.5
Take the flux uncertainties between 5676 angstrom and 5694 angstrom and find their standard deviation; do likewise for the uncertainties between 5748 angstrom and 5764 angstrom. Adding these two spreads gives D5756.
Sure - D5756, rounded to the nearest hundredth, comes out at 0.04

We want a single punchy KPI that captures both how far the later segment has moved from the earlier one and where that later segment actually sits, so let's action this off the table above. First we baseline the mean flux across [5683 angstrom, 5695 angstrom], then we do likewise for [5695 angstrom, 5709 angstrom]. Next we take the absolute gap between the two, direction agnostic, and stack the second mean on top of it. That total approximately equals 27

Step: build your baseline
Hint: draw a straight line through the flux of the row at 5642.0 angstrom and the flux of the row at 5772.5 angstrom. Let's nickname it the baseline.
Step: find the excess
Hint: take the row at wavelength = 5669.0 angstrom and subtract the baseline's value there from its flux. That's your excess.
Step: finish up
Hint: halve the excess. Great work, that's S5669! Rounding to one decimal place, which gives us -1.5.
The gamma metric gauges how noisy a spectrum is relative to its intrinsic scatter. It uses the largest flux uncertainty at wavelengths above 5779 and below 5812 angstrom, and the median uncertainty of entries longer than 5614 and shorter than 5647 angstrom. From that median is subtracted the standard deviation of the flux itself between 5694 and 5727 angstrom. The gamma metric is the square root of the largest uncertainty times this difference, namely 2.0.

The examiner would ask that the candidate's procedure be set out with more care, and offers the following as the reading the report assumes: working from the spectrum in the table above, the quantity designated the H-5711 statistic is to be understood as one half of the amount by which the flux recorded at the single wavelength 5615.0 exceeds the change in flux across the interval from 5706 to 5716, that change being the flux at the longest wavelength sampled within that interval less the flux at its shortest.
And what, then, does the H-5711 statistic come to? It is 13.2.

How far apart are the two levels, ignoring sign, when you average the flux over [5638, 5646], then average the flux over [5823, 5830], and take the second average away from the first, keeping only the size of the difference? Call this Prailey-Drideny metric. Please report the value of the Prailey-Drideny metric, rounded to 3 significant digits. 3.08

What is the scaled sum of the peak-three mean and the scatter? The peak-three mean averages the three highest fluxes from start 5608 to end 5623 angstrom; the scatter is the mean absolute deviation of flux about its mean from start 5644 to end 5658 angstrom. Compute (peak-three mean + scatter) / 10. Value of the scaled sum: 2.87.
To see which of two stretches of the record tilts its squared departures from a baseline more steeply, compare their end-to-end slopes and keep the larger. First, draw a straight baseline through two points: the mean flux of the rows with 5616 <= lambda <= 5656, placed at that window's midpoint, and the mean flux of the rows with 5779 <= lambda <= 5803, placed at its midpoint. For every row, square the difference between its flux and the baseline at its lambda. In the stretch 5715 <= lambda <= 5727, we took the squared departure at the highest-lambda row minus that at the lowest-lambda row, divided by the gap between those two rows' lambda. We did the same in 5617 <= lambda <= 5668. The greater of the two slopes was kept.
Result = -0.1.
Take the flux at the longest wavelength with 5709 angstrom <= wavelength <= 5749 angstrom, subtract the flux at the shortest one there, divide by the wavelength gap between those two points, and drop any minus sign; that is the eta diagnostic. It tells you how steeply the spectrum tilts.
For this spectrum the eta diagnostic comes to 0.033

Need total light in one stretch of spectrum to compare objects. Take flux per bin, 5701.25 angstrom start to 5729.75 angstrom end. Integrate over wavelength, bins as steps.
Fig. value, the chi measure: 773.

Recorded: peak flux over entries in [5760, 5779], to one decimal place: 31.8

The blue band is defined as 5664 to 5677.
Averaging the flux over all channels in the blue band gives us 25.6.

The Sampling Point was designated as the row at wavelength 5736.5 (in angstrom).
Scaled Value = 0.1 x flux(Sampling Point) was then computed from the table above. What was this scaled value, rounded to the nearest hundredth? 2.73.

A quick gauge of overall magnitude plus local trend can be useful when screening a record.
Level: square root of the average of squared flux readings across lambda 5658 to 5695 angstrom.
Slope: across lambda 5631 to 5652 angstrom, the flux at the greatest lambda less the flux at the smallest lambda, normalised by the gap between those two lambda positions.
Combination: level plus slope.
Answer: 26.6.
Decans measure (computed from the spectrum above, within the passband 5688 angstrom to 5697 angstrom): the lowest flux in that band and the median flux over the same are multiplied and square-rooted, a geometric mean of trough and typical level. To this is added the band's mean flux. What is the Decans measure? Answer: 55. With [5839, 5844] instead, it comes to 60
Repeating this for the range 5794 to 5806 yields 50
